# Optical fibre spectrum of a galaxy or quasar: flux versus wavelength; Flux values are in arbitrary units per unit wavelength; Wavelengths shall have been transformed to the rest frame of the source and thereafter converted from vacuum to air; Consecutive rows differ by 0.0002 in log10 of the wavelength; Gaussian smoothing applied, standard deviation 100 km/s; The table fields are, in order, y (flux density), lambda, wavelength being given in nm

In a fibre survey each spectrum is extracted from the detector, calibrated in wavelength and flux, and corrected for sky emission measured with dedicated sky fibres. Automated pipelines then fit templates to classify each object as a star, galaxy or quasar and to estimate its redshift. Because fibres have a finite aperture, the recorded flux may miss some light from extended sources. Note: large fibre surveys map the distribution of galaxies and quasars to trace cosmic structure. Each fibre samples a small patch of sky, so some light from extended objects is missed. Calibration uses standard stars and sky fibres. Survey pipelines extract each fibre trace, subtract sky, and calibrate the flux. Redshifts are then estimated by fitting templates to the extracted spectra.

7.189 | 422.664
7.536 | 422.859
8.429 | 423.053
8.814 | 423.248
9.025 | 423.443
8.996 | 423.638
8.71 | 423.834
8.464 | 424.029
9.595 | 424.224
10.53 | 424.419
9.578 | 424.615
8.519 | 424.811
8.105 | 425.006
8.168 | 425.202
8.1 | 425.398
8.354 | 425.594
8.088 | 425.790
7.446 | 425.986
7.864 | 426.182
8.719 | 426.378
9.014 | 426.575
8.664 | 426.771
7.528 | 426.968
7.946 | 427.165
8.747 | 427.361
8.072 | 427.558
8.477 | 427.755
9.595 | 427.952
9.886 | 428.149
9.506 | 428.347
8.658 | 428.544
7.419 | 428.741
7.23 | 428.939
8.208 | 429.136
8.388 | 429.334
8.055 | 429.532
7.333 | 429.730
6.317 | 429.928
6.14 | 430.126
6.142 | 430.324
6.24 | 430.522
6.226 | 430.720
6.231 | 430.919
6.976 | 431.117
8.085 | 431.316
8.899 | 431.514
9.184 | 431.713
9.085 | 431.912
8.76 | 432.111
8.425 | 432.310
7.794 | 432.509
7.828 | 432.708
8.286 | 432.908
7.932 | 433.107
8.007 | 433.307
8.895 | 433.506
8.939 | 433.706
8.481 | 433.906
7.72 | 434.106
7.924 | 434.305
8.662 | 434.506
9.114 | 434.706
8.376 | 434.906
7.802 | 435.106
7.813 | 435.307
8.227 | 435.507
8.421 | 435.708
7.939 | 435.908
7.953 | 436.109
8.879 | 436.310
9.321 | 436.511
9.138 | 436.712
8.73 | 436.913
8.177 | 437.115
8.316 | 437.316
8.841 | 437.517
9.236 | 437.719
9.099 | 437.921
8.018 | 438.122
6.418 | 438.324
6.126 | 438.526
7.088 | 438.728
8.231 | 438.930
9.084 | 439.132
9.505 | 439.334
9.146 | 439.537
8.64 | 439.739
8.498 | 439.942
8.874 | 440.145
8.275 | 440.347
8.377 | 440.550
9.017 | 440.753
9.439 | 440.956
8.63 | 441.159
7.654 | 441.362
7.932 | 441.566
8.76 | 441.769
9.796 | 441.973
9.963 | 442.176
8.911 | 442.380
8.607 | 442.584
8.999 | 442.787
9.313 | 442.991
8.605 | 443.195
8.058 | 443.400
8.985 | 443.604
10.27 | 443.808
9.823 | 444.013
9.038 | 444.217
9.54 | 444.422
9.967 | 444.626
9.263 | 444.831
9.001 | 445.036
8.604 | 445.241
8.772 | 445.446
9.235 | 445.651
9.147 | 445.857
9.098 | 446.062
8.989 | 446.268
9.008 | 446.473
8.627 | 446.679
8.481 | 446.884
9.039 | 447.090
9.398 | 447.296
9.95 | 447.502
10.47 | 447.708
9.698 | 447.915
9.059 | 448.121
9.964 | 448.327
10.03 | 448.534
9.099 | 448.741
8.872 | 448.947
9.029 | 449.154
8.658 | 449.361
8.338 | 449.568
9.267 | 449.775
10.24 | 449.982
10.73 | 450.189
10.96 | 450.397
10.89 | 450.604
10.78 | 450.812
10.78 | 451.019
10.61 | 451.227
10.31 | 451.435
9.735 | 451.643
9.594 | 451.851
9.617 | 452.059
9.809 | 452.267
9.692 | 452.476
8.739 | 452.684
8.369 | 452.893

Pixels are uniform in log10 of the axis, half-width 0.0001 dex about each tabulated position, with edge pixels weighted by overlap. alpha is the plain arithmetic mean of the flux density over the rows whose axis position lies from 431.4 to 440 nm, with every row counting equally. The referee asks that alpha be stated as 8.4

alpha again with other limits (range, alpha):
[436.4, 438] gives 8.9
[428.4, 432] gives 7.5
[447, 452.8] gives 9.8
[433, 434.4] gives 8.3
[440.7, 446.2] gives 9.1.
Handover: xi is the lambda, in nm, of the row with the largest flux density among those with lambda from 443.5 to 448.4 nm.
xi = 447.708 nm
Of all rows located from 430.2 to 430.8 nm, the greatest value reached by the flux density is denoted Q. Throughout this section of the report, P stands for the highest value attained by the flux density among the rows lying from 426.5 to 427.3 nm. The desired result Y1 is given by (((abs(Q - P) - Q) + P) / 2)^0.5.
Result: 1.7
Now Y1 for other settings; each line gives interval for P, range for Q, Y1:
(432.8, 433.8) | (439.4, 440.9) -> 0.0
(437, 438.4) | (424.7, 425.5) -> 0.8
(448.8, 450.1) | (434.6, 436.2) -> 1.1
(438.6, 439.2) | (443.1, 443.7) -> 0.3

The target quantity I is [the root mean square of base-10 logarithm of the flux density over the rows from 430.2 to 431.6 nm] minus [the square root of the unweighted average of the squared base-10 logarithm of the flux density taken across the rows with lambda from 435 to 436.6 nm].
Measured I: -0.077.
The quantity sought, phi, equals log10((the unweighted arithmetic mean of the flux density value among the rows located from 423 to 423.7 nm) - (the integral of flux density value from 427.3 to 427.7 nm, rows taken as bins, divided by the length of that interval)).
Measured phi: -0.36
